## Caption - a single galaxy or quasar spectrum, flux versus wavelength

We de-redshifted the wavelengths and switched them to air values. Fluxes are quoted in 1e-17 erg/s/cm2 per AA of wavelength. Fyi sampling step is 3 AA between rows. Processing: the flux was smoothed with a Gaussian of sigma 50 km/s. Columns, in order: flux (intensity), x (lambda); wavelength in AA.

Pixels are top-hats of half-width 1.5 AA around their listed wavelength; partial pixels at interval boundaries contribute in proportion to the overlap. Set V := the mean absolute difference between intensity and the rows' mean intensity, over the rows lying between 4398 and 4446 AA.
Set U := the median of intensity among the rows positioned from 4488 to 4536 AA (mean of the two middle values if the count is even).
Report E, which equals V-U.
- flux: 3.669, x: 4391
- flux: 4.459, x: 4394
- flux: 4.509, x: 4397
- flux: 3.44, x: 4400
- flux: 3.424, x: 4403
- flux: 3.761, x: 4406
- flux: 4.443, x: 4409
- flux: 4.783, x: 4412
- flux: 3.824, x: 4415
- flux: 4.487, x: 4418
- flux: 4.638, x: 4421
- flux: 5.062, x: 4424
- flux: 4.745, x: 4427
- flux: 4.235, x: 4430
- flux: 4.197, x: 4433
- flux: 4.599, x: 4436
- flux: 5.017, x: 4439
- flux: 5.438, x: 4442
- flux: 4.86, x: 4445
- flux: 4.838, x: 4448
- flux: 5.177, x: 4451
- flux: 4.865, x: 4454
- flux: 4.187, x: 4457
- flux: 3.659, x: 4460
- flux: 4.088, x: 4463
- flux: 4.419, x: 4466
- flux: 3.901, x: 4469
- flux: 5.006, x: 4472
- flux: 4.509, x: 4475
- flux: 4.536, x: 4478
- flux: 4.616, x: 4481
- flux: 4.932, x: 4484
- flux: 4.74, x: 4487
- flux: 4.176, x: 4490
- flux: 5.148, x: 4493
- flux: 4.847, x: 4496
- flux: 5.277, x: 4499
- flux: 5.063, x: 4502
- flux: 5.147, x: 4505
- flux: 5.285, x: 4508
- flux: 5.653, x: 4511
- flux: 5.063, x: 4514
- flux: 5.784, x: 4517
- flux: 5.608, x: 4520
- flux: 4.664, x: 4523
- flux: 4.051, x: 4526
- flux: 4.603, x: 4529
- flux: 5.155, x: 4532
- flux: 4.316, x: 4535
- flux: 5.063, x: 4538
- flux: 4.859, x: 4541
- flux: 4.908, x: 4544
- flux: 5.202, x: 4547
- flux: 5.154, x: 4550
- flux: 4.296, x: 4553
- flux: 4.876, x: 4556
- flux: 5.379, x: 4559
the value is -4.64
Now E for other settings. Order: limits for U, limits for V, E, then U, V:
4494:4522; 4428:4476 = -4.86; 5.3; 0.41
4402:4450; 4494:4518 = -4.38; 4.6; 0.23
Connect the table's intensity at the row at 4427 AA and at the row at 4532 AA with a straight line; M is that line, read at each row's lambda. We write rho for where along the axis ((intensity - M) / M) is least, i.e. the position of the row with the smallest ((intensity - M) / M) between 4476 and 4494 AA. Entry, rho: 4490 AA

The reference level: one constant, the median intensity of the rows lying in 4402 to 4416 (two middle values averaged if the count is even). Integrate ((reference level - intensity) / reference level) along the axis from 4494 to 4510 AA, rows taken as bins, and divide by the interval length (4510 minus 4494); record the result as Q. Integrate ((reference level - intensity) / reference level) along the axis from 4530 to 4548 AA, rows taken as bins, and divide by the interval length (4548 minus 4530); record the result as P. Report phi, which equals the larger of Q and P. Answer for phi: -0.282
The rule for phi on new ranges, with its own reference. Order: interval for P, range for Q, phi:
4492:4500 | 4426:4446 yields -0.235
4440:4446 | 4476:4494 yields -0.222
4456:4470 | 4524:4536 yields -0.059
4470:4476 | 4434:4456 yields -0.231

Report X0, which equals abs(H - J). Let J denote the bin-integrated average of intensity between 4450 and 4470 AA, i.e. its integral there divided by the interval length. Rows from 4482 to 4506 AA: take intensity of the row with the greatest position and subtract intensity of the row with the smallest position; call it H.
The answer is 4.1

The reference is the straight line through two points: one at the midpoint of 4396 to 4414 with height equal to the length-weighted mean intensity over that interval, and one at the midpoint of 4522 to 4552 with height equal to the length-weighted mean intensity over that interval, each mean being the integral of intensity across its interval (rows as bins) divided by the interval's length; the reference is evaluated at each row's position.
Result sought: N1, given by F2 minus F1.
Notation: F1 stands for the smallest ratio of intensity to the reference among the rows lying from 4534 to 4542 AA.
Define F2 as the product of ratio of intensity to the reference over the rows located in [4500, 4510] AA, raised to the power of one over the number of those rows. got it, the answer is 0.22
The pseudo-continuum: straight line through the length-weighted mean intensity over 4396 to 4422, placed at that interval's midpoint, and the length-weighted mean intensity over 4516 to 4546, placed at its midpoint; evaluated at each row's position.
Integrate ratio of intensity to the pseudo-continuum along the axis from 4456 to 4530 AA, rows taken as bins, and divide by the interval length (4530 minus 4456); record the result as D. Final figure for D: 1.02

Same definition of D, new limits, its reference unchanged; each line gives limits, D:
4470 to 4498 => 1.03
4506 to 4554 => 1.02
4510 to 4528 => 1.06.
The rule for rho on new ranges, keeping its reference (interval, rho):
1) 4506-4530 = 4526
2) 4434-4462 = 4460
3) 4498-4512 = 4502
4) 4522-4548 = 4526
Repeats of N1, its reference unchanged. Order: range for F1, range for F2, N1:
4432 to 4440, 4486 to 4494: 0.03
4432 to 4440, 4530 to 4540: 0.01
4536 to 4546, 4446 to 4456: 0.14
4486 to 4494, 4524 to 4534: 0.04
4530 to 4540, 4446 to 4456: 0.25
